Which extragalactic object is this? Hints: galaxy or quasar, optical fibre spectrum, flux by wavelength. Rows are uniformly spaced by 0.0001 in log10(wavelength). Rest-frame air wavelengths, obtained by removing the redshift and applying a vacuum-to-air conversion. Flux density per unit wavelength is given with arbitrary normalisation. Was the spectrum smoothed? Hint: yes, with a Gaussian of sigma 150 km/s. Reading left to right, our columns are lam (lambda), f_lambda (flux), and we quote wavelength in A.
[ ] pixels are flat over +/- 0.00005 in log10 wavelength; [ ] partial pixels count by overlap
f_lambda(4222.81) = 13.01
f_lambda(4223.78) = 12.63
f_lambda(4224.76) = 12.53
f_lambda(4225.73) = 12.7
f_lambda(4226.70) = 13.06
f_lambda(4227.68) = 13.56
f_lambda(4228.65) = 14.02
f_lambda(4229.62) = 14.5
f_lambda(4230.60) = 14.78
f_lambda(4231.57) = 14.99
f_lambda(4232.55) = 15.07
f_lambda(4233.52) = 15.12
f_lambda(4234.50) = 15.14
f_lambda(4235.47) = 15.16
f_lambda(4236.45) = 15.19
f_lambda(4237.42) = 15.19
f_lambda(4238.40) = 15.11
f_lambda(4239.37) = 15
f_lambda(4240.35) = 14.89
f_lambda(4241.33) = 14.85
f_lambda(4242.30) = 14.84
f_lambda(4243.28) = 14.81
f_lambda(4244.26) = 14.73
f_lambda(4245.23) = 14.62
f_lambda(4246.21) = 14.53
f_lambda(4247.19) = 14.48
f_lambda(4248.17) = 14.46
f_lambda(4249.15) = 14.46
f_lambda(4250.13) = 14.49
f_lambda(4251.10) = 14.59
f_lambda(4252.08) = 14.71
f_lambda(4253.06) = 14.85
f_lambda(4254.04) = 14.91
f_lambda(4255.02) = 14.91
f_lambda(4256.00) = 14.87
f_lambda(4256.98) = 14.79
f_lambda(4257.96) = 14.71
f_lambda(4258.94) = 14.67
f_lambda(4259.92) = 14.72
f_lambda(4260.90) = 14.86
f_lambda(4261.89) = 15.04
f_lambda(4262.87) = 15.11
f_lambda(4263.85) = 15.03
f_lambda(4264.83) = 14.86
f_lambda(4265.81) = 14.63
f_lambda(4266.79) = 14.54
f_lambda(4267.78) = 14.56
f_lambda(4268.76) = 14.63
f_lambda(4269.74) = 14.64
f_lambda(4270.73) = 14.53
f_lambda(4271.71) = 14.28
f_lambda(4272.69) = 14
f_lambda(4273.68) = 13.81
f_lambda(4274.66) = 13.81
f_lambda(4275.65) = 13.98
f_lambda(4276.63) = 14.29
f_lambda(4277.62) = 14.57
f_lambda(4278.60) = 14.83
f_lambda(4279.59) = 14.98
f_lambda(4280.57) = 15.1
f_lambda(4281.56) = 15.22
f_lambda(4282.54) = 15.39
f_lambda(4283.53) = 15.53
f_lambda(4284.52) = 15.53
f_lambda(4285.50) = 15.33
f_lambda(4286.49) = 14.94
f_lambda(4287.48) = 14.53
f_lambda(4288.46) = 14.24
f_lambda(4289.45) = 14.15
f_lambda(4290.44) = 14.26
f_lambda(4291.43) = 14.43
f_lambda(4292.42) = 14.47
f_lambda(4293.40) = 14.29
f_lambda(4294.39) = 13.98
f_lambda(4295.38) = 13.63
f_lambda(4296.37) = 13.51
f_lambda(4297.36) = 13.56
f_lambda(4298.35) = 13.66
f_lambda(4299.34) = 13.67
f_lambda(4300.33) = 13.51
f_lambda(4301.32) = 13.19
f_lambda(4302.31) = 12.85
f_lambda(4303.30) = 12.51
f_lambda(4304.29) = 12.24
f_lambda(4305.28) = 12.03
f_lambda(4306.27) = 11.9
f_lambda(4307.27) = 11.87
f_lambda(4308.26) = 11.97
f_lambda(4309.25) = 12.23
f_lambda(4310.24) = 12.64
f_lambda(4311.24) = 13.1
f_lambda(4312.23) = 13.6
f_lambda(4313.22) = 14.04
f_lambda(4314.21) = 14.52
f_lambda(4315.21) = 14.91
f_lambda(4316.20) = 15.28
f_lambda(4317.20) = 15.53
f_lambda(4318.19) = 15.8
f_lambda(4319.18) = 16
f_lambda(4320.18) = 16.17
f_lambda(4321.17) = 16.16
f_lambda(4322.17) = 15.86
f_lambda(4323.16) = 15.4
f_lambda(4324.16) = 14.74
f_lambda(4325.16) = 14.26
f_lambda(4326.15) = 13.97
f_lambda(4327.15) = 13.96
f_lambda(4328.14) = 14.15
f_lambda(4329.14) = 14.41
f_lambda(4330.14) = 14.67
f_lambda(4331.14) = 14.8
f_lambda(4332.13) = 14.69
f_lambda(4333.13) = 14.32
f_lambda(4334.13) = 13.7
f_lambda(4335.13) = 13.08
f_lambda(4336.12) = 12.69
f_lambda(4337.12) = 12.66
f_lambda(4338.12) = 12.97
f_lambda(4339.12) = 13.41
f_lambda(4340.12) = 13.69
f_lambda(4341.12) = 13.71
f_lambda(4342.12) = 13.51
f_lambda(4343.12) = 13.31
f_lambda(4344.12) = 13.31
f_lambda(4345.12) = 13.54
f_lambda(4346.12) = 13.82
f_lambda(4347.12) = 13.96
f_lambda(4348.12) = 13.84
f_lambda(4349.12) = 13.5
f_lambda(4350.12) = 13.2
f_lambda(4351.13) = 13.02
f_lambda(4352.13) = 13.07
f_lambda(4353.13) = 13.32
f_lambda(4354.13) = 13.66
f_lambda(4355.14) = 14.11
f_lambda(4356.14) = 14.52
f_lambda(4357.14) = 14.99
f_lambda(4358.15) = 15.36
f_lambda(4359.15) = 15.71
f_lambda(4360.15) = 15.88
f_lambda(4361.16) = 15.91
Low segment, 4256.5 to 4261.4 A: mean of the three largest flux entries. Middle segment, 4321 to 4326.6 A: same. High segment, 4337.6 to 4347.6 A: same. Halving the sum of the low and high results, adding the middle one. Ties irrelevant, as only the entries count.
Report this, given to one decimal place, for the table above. 30.1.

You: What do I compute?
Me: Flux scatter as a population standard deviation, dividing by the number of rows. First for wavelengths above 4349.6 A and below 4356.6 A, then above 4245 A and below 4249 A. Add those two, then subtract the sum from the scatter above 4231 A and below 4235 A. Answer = -0.5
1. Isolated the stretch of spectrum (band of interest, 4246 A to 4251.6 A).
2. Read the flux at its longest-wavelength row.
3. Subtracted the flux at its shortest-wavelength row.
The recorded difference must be 0.1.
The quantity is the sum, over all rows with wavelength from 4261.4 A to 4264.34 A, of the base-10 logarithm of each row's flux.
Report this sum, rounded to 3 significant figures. 3.53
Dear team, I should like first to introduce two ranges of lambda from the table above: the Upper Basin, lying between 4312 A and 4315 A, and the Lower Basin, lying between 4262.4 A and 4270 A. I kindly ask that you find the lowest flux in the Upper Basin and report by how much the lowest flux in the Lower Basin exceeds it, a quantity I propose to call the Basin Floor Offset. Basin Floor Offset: 0.9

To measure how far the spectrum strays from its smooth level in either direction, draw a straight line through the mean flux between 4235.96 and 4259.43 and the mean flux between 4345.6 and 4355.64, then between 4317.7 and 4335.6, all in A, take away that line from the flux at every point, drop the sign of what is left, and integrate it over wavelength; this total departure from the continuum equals 18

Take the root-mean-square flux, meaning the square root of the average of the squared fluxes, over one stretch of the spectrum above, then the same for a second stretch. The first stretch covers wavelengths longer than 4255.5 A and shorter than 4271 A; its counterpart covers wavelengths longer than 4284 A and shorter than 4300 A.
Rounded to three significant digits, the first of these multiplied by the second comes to 211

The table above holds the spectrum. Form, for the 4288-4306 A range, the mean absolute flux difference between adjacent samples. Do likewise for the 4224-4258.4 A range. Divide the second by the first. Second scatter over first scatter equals 0.64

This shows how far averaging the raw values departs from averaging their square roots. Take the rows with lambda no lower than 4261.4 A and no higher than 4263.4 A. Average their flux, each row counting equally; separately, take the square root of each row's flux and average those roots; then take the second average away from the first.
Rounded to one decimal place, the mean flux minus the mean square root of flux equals 11.2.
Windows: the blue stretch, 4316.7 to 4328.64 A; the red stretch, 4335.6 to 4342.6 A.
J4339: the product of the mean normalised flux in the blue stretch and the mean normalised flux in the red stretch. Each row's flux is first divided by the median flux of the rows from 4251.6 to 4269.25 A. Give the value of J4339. 0.91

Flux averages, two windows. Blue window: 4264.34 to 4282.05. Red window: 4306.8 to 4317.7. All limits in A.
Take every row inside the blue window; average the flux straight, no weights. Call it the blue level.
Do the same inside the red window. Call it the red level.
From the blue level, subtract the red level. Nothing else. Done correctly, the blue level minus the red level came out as 0.9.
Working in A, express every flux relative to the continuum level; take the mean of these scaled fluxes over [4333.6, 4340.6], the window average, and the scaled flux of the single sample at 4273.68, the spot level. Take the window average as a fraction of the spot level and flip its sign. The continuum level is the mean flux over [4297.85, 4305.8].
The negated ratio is -0.954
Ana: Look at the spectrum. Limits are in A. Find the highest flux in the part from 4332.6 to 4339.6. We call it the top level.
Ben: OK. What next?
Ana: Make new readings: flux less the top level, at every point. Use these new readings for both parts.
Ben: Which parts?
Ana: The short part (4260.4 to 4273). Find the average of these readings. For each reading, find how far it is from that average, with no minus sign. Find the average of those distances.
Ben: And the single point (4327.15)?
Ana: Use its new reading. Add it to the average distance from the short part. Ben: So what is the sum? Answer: -0.1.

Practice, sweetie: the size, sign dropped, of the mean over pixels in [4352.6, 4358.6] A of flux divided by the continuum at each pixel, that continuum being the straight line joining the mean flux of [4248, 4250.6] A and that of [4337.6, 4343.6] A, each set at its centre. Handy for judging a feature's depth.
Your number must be 1.08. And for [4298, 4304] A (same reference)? 0.95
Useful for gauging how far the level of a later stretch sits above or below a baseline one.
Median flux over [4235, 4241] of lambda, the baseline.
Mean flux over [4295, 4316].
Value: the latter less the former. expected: -2.0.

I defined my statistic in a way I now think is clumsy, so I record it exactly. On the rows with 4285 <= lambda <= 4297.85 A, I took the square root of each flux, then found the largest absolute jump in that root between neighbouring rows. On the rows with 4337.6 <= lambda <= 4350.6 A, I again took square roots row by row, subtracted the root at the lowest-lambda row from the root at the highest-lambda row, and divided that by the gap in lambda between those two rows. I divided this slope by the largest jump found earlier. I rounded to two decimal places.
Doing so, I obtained 0.05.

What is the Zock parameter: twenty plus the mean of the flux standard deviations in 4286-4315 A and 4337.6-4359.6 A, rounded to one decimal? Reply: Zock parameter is 20.8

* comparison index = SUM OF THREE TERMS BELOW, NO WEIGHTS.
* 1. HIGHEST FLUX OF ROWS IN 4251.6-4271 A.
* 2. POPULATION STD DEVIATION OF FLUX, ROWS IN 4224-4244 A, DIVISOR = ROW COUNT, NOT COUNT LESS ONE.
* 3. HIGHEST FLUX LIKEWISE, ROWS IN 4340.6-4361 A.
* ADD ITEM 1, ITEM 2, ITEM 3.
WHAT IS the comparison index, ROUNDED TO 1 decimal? 31.8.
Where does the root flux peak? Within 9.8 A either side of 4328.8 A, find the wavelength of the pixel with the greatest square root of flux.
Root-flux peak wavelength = 4320.18 A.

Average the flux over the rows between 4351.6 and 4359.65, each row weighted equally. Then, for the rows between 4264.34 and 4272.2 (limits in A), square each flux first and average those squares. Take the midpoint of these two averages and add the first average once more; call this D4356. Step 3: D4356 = 128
